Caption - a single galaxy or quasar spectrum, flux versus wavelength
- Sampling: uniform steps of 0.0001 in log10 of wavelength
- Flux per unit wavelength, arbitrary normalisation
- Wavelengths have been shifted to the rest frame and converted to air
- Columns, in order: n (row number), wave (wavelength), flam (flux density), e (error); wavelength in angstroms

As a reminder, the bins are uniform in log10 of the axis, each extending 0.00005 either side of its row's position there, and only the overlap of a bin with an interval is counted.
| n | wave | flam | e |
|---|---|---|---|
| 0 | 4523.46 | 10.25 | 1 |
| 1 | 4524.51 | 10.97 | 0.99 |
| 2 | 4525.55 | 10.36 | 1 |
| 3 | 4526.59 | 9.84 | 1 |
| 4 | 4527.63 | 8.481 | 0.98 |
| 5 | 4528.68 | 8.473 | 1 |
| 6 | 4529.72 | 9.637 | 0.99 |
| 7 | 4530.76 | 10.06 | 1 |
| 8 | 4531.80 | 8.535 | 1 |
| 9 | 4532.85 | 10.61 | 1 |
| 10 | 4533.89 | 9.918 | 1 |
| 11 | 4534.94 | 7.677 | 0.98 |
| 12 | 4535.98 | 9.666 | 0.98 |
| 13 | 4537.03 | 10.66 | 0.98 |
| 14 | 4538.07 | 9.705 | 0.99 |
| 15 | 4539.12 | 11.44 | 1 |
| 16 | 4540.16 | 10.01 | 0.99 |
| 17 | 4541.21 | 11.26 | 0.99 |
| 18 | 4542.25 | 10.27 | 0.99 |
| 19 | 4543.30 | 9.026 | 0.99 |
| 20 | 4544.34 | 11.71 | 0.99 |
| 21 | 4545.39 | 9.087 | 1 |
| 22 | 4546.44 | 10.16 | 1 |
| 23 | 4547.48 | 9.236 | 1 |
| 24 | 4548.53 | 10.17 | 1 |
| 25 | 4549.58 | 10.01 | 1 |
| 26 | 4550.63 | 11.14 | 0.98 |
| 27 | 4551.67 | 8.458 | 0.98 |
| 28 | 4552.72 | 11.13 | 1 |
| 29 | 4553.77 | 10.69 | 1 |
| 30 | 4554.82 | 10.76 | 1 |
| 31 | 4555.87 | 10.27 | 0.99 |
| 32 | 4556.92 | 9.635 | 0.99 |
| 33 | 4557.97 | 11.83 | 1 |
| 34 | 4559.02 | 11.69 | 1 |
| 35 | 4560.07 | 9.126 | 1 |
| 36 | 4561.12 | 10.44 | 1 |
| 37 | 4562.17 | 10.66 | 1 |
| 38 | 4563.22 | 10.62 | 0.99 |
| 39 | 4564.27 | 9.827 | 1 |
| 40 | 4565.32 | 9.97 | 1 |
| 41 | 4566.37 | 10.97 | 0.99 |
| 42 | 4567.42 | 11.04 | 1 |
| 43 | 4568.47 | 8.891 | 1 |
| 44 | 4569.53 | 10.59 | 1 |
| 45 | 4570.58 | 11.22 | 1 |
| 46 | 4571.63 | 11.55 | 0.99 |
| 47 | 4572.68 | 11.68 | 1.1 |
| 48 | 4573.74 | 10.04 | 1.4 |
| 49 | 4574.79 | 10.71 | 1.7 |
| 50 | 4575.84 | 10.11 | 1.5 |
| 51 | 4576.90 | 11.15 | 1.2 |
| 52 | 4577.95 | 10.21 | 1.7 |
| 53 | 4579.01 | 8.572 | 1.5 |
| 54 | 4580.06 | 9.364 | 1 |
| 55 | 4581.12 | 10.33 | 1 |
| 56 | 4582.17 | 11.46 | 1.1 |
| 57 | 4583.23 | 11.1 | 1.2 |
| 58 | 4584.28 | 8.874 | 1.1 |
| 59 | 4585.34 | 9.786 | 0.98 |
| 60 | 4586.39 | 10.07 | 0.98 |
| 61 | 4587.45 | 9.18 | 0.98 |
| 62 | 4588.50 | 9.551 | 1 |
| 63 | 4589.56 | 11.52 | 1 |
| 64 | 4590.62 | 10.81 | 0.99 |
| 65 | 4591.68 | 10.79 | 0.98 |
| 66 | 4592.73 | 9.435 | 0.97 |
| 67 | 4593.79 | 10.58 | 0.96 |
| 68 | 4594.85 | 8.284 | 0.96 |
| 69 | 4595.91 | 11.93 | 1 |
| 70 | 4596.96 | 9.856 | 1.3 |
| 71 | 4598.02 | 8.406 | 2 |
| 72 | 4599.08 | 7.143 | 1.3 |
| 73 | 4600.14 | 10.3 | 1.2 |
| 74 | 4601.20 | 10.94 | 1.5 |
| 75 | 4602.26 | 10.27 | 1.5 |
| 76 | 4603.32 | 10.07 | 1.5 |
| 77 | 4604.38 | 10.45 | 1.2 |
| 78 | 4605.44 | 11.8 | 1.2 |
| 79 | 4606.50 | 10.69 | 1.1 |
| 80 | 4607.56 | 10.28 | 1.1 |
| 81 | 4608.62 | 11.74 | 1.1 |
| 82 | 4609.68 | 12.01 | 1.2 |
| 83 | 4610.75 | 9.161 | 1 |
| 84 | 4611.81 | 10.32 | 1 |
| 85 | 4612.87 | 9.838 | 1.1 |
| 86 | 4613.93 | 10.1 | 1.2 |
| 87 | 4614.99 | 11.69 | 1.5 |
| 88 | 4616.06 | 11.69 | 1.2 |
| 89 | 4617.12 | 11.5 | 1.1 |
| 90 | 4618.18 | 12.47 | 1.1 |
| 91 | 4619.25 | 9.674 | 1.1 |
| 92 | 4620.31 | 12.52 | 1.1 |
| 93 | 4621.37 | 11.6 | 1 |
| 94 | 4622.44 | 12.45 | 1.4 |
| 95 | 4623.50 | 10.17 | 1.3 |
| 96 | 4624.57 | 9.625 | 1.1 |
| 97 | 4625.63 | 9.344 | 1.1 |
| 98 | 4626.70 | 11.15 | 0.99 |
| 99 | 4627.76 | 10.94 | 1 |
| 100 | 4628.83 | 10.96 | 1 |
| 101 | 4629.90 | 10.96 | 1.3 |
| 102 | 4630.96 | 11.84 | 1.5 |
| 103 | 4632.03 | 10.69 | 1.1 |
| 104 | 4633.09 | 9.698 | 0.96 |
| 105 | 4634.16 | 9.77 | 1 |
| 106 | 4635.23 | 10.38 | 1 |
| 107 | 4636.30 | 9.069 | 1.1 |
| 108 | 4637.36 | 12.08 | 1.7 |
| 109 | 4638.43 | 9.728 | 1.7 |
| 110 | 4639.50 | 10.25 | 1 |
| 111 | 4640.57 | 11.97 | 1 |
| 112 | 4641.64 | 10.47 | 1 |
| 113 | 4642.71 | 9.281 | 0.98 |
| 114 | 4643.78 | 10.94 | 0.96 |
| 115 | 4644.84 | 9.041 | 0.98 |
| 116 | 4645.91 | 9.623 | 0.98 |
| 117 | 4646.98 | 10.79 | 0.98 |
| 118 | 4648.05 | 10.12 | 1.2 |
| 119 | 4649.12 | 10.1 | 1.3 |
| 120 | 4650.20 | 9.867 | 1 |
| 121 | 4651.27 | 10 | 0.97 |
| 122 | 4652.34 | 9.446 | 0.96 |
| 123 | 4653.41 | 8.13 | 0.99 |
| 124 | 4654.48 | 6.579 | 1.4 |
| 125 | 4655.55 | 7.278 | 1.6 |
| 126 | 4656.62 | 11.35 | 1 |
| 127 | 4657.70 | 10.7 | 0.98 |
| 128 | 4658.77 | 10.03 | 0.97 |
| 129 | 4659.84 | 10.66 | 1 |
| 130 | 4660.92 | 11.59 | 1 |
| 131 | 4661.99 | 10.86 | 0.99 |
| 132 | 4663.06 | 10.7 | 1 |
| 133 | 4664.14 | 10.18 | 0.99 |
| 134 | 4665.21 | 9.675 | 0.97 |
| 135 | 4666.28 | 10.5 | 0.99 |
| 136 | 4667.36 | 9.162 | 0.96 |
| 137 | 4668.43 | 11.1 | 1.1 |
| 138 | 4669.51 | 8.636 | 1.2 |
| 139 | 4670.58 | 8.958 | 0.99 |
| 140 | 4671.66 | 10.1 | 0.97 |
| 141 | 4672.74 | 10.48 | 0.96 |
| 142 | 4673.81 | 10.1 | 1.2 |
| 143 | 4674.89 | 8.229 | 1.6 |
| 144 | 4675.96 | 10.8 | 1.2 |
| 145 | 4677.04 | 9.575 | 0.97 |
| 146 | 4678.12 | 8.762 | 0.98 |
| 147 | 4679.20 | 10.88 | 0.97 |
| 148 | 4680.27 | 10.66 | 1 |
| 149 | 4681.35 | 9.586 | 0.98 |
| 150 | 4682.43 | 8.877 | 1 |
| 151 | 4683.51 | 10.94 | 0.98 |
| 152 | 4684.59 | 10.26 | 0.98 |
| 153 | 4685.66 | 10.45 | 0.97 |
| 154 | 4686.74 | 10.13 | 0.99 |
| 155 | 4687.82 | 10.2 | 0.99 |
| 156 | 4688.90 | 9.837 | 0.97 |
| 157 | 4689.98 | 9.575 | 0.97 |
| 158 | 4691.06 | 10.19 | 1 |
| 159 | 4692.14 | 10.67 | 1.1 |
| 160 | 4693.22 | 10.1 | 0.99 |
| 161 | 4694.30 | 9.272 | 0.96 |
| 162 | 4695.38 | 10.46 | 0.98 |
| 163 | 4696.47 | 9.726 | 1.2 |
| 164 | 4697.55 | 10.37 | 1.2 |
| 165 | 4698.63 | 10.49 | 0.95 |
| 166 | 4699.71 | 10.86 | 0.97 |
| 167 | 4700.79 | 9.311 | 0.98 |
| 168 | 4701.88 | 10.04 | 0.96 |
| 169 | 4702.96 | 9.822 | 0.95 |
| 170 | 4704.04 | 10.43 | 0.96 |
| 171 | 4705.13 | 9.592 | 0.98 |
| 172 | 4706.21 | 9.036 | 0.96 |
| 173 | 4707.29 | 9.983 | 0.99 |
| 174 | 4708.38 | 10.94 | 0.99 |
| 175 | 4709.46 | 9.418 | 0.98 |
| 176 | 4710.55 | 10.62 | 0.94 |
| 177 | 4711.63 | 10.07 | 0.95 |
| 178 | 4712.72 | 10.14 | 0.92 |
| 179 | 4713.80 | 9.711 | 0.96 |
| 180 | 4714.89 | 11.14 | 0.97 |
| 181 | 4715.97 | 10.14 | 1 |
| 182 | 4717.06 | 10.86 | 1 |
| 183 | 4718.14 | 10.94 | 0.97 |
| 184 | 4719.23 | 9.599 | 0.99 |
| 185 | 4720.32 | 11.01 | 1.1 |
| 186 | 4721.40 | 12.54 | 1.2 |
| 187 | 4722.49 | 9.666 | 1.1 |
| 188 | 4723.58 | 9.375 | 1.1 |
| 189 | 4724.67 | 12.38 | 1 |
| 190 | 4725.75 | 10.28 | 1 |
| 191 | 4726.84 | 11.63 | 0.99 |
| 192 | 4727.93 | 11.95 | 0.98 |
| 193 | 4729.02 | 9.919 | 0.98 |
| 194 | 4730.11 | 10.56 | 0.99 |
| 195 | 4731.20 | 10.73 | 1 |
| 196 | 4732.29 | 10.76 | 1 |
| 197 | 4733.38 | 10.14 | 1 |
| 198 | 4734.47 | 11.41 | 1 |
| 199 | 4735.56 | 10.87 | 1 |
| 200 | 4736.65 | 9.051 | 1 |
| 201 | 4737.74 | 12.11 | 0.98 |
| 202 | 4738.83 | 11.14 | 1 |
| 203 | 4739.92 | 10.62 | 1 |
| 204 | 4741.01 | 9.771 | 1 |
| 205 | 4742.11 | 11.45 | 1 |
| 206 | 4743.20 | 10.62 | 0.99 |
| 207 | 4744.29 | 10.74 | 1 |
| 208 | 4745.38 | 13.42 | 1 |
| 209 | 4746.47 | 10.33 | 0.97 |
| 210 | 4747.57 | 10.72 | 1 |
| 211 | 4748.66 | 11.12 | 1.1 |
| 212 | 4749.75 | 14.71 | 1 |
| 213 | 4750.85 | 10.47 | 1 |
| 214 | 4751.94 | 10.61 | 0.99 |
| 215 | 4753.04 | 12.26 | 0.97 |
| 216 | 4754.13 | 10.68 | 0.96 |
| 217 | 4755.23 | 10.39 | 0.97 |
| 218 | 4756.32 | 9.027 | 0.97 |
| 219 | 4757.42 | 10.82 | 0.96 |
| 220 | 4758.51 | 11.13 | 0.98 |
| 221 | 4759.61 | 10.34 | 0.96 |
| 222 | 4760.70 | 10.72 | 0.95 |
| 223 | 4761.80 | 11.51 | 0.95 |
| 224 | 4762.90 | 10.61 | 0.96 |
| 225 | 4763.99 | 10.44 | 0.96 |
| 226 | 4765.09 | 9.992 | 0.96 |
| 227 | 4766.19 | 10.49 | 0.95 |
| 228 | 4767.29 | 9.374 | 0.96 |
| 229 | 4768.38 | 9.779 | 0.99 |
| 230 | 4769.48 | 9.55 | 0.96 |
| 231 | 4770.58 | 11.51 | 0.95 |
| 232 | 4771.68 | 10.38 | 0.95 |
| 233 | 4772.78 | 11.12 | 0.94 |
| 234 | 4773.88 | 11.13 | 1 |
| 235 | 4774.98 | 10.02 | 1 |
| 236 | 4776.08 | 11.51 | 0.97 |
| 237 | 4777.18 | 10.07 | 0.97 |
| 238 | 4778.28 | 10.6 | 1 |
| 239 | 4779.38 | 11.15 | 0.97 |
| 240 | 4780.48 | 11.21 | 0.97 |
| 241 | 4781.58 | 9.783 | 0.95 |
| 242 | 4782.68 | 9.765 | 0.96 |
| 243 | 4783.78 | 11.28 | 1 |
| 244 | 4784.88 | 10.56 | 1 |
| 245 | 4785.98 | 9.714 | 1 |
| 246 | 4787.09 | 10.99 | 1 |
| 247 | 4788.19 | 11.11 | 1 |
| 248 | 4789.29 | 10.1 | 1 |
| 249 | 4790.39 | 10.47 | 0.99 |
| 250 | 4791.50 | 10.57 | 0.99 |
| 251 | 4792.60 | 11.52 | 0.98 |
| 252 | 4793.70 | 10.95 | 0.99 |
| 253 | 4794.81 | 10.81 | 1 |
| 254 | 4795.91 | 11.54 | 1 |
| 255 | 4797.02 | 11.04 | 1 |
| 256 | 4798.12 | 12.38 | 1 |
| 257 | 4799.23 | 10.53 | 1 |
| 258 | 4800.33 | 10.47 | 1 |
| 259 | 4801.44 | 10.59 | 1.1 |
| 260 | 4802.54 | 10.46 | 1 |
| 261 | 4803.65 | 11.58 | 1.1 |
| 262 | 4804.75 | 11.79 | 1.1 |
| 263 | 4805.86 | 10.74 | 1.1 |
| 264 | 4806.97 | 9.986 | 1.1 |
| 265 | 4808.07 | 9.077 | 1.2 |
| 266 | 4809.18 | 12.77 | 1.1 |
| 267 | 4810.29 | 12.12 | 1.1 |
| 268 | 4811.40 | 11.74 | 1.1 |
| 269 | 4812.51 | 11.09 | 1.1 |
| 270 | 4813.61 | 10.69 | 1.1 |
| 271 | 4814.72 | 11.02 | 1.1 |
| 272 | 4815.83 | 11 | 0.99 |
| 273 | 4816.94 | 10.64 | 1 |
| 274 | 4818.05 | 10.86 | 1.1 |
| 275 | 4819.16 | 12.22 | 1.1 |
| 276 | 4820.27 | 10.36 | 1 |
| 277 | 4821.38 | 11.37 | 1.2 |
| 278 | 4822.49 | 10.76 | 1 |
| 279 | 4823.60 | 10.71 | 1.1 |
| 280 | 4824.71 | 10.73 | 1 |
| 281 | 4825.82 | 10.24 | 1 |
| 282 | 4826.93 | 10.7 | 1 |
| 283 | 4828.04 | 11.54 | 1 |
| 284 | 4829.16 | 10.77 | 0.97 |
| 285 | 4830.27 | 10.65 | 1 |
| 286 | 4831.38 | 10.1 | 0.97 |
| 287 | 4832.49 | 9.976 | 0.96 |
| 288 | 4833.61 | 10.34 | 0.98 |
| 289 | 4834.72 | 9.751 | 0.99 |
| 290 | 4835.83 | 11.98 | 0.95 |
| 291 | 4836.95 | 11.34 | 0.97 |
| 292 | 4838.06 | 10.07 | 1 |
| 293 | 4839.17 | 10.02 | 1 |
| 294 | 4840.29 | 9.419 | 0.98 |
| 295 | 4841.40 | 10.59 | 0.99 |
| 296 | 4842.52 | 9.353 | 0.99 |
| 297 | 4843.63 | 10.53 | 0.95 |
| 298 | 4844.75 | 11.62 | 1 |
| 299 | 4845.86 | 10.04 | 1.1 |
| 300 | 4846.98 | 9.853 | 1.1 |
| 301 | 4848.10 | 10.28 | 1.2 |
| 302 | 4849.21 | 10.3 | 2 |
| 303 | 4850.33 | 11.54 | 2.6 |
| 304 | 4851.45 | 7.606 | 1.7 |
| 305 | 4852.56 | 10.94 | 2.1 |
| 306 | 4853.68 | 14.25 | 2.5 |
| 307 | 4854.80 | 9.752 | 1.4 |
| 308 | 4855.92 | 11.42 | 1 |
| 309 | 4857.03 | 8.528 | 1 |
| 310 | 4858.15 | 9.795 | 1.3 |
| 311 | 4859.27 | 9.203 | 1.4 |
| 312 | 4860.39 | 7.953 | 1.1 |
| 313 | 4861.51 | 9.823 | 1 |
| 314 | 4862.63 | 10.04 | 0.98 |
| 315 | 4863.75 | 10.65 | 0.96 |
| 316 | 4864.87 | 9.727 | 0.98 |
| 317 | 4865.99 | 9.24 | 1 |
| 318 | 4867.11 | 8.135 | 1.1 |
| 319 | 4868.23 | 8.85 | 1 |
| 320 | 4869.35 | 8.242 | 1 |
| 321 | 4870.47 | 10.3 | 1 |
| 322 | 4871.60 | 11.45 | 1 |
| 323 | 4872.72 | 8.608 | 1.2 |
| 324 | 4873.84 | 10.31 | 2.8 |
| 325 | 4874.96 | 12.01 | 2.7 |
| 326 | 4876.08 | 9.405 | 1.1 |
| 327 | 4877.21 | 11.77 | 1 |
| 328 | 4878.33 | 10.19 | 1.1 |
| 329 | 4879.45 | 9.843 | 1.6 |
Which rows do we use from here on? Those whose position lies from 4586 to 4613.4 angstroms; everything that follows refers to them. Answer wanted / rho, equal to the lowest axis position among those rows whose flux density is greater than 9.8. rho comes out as 4586.39 angstroms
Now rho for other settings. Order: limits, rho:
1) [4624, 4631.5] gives 4626.70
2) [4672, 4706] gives 4672.74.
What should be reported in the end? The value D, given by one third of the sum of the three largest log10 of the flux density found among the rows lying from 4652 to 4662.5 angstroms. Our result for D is 1.05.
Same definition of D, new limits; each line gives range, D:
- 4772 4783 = 1.05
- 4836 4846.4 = 1.05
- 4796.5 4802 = 1.05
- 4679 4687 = 1.03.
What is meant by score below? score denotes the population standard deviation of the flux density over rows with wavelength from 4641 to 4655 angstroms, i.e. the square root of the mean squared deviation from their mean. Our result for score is 1.1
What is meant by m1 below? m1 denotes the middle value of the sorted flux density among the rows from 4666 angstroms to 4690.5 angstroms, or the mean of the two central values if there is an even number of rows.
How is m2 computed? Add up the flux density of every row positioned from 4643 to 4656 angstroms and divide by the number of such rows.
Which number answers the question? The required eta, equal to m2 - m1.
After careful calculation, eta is -0.8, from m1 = 10.1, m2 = 9.3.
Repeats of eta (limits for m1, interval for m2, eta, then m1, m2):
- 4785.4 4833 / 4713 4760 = 0.1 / 10.8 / 10.9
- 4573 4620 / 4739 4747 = 0.7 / 10.3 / 11.0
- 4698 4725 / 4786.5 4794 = 0.7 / 10.1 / 10.8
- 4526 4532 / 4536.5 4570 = 1.2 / 9.1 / 10.3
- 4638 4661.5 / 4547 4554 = 0.1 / 10.1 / 10.1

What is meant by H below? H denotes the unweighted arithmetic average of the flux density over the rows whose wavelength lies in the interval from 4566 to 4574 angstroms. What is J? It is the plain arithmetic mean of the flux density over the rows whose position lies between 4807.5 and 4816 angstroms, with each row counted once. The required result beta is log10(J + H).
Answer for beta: 1.34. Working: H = 10.7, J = 11.19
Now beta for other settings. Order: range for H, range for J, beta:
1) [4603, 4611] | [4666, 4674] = 1.32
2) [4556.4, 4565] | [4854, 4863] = 1.30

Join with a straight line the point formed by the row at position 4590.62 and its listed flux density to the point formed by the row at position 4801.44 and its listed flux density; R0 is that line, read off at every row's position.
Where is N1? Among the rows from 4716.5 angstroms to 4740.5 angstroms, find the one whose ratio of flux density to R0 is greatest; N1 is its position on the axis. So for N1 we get 4721.40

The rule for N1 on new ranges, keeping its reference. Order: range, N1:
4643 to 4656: 4643.78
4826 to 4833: 4828.04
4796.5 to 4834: 4809.18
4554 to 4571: 4557.97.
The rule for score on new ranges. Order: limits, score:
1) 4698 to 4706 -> 0.5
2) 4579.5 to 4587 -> 0.8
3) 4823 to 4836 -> 0.6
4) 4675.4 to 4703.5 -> 0.6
